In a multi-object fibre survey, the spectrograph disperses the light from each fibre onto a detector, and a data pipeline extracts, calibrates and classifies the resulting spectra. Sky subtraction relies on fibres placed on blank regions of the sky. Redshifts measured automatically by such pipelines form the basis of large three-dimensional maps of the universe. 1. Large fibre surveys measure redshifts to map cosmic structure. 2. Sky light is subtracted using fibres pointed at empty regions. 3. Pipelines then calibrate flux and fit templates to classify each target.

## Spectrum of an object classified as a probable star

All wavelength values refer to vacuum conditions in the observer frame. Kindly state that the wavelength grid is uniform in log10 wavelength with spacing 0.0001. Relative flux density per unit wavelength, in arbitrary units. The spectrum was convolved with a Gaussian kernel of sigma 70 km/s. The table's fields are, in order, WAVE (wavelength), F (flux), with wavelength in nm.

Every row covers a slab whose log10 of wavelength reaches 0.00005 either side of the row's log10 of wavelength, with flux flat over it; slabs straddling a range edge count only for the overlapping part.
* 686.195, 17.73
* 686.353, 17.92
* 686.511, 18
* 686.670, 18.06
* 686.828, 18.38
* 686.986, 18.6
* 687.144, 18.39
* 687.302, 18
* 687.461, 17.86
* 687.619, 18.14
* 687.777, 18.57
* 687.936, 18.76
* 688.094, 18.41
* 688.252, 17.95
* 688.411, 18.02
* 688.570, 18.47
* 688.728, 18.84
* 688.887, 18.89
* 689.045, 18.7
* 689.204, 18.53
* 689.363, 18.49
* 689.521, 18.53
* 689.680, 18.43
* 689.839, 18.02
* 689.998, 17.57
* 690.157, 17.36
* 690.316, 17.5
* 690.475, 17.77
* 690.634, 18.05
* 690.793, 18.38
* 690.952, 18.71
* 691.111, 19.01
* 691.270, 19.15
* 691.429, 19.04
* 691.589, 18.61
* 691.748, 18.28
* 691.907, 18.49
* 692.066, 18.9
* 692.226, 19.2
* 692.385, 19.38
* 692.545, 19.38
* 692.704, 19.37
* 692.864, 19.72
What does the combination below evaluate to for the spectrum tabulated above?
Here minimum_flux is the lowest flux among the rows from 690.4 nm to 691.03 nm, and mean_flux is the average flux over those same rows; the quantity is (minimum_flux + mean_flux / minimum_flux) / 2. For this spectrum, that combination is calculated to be 9.4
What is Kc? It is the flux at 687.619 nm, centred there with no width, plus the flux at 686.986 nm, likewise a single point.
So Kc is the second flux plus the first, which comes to 36.7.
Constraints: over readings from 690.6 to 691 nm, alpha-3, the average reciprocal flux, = 0.0544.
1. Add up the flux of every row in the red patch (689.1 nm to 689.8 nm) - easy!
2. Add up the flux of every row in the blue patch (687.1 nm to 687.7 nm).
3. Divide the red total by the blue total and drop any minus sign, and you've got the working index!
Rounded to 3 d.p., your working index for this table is 1.022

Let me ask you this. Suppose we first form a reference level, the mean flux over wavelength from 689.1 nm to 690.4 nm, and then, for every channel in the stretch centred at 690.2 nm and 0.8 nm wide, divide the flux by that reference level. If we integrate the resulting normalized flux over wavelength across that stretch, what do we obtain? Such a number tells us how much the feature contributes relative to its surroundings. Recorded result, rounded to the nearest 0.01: 0.78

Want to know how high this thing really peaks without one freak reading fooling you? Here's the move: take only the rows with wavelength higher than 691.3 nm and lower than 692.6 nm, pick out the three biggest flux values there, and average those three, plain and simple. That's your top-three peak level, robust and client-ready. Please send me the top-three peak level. 19.3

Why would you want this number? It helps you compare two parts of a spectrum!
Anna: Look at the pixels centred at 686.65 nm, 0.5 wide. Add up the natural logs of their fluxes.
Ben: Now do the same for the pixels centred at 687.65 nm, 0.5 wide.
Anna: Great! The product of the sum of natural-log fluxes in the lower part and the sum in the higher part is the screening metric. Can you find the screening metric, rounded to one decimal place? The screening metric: 75.7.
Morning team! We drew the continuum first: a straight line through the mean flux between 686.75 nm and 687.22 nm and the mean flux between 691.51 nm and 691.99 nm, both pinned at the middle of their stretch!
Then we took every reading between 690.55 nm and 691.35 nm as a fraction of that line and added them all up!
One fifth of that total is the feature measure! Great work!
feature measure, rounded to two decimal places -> 1.01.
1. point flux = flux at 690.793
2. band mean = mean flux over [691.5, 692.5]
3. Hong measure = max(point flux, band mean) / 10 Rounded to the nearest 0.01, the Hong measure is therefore 1.88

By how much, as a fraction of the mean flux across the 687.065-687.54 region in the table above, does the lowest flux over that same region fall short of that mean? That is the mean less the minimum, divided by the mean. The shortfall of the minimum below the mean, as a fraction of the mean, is 0.012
